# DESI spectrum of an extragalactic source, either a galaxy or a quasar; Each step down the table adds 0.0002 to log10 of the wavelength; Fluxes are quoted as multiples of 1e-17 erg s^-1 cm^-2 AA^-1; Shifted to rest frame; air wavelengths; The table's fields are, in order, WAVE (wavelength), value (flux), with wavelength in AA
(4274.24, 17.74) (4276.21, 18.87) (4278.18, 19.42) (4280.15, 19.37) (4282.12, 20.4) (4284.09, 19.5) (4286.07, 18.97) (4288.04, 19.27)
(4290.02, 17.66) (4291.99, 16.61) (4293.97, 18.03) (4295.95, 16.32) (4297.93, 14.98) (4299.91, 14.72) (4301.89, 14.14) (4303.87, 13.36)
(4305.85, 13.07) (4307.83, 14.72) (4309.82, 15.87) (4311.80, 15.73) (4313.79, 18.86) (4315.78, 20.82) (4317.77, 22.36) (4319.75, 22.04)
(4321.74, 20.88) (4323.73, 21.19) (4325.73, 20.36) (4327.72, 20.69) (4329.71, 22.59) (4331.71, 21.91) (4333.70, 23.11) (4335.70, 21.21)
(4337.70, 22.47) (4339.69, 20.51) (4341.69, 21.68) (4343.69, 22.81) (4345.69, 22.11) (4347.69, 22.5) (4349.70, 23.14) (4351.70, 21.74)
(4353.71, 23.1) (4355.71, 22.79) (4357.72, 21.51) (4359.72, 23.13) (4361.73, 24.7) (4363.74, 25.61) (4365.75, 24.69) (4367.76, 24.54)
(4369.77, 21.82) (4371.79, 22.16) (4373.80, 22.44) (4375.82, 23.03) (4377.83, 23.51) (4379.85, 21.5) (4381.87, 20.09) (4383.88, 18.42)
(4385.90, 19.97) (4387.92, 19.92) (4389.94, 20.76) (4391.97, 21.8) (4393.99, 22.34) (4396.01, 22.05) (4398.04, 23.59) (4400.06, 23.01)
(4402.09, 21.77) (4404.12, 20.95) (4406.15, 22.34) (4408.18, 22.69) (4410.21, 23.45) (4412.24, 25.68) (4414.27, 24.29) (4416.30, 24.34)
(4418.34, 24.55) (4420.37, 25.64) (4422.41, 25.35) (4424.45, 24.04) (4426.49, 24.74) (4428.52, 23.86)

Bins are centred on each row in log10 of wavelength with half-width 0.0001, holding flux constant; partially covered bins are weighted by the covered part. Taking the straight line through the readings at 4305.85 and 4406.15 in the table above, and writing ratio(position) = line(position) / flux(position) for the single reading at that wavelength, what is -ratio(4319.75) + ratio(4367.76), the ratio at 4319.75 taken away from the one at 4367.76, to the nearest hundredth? 0.11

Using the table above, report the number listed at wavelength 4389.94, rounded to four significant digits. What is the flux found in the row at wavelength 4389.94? 20.76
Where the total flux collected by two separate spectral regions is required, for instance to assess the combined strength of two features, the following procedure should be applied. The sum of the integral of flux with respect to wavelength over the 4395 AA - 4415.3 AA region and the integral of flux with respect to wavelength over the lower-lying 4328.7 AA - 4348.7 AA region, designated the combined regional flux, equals 908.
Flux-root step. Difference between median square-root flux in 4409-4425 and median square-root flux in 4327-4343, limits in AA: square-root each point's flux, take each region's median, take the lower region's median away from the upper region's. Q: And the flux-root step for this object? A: 0.28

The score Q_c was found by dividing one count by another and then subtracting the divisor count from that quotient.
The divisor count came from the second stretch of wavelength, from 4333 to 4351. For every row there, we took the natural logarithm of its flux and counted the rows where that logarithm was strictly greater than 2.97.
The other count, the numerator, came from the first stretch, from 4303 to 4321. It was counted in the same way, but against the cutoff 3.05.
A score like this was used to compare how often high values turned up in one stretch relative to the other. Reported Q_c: -8.78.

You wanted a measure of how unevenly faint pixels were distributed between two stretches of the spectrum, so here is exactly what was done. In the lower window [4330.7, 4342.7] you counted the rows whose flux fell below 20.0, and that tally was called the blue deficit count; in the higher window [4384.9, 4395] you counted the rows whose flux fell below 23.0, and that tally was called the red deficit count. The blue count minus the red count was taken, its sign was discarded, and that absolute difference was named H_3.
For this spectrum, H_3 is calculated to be 5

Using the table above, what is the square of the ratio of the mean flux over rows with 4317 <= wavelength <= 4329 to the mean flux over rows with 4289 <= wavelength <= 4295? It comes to 1.5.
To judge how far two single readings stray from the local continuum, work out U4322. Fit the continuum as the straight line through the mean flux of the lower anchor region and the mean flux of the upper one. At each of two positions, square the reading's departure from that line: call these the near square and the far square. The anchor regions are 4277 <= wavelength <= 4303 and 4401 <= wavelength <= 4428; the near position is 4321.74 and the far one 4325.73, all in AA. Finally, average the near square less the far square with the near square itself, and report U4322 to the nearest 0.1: 2.3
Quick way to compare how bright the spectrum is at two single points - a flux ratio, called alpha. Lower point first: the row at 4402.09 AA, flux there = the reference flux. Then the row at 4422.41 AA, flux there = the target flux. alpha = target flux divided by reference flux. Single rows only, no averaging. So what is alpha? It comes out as 1.16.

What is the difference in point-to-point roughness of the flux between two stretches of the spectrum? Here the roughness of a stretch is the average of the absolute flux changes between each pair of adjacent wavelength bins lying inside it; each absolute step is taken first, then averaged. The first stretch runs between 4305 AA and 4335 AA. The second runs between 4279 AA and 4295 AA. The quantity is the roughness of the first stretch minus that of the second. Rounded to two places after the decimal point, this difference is 0.19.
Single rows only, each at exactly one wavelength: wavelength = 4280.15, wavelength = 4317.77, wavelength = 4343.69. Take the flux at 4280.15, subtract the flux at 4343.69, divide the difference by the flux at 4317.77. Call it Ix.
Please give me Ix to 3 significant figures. -0.154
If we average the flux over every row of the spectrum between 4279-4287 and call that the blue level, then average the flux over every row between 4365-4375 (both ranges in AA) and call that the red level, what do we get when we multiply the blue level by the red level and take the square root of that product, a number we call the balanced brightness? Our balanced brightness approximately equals 21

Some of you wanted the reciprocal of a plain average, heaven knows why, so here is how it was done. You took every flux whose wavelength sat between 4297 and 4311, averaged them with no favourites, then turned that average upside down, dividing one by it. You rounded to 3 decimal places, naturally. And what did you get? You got 0.069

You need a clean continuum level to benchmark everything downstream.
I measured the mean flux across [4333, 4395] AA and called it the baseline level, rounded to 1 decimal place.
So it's 22.2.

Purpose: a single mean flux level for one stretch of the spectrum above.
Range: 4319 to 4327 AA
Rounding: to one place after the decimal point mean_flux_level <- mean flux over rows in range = 21.1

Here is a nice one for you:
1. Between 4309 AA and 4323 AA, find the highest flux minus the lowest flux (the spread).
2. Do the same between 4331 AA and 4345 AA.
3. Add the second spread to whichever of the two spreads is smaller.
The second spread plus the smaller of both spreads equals 5.20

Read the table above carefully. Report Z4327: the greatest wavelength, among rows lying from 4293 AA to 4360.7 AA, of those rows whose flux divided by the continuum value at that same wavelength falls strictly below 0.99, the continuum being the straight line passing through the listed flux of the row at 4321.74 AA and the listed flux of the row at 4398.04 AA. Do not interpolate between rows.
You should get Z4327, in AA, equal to 4357.72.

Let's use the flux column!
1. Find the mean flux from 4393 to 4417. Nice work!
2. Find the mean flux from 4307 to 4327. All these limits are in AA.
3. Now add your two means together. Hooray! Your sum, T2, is 42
